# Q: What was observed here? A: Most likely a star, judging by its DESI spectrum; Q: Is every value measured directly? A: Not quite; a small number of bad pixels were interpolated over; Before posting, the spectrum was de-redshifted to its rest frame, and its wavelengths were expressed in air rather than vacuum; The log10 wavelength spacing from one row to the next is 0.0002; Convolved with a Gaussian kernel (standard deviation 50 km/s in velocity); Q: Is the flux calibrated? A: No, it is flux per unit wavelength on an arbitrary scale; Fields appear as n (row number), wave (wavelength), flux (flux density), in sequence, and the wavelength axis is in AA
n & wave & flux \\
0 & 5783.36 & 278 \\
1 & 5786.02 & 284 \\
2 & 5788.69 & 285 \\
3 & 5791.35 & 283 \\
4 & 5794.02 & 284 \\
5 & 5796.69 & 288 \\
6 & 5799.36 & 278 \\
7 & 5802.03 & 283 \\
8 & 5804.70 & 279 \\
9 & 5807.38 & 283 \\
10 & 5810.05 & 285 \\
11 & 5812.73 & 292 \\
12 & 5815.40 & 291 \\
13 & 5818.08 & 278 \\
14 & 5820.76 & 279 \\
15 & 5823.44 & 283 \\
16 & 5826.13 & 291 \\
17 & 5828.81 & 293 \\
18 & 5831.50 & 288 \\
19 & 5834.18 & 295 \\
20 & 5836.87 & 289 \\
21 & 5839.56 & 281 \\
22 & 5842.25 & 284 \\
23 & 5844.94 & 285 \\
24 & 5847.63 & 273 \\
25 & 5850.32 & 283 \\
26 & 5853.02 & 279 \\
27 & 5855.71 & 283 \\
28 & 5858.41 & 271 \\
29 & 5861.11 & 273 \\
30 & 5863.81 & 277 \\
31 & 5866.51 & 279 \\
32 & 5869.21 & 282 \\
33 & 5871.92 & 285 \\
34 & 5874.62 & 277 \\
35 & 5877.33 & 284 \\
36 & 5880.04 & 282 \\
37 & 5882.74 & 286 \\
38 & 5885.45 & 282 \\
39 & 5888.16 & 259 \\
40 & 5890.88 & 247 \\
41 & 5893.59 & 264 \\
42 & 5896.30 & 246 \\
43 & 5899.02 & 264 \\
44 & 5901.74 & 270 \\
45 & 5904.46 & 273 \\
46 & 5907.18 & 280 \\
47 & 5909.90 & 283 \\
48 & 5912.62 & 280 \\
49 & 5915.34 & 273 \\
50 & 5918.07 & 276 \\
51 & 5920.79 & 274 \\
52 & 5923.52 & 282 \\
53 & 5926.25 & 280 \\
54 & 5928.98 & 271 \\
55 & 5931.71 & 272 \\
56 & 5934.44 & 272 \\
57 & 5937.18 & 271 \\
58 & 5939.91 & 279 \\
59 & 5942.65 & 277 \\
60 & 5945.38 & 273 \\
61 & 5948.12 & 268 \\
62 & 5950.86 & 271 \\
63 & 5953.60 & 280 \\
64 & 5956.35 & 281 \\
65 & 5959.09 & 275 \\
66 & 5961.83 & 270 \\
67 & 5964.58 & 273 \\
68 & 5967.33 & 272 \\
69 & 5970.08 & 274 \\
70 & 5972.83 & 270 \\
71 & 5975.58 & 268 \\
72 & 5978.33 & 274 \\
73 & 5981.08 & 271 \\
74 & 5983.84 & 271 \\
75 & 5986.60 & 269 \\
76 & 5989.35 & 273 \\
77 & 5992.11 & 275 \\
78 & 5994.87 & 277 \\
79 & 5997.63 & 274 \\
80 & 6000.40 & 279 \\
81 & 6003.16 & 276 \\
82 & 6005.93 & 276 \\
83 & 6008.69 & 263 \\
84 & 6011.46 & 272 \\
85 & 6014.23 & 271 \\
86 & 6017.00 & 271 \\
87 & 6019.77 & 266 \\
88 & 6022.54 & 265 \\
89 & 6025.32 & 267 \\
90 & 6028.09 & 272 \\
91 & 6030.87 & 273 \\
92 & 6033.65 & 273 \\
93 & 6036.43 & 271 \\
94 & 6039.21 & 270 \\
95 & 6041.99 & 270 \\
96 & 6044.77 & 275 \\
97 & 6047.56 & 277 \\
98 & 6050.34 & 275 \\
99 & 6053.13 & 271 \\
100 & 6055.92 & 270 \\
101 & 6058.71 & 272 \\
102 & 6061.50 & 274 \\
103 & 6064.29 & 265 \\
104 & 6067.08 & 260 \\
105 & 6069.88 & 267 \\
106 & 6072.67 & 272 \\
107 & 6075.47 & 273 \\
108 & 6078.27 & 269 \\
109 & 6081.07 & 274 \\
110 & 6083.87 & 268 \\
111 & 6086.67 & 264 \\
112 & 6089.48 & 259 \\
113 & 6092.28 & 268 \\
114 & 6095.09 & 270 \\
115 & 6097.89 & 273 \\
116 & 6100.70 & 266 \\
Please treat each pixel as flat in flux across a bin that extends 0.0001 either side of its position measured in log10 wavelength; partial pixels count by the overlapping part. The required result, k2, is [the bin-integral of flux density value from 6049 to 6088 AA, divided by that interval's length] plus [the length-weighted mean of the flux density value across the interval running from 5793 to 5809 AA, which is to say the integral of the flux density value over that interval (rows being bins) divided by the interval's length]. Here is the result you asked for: 552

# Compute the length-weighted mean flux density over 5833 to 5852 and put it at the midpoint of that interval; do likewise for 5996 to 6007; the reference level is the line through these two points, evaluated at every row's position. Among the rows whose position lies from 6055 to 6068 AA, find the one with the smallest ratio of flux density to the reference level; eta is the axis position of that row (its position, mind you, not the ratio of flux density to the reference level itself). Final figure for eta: 6067.08 AA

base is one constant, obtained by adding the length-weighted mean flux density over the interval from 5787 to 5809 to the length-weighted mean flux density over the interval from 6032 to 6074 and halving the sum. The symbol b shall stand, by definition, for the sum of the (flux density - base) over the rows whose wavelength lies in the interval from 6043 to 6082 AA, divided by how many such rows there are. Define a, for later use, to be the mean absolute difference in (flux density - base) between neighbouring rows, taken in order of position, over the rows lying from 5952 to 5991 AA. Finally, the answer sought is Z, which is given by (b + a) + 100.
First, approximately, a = 3.00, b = -6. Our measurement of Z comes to 97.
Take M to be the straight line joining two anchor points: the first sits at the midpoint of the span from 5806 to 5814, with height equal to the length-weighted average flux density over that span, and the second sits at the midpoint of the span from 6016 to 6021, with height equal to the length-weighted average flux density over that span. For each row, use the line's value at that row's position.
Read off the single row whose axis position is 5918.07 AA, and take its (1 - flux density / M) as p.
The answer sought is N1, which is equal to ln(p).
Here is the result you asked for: -5.5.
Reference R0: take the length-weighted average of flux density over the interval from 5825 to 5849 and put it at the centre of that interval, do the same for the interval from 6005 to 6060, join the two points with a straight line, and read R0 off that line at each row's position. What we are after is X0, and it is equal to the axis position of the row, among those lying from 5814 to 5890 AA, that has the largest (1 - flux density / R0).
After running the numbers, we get 5888.16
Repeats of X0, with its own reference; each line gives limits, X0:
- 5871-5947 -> 5896.30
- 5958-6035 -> 6008.69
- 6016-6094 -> 6067.08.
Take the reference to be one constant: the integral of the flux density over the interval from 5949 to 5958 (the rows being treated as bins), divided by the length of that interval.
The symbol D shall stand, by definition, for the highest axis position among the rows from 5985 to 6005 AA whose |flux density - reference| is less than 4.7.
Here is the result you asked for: 6003.16 AA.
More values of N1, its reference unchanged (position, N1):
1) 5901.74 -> -3.5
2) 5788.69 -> -4.5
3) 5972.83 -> -4.7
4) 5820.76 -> -3.8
